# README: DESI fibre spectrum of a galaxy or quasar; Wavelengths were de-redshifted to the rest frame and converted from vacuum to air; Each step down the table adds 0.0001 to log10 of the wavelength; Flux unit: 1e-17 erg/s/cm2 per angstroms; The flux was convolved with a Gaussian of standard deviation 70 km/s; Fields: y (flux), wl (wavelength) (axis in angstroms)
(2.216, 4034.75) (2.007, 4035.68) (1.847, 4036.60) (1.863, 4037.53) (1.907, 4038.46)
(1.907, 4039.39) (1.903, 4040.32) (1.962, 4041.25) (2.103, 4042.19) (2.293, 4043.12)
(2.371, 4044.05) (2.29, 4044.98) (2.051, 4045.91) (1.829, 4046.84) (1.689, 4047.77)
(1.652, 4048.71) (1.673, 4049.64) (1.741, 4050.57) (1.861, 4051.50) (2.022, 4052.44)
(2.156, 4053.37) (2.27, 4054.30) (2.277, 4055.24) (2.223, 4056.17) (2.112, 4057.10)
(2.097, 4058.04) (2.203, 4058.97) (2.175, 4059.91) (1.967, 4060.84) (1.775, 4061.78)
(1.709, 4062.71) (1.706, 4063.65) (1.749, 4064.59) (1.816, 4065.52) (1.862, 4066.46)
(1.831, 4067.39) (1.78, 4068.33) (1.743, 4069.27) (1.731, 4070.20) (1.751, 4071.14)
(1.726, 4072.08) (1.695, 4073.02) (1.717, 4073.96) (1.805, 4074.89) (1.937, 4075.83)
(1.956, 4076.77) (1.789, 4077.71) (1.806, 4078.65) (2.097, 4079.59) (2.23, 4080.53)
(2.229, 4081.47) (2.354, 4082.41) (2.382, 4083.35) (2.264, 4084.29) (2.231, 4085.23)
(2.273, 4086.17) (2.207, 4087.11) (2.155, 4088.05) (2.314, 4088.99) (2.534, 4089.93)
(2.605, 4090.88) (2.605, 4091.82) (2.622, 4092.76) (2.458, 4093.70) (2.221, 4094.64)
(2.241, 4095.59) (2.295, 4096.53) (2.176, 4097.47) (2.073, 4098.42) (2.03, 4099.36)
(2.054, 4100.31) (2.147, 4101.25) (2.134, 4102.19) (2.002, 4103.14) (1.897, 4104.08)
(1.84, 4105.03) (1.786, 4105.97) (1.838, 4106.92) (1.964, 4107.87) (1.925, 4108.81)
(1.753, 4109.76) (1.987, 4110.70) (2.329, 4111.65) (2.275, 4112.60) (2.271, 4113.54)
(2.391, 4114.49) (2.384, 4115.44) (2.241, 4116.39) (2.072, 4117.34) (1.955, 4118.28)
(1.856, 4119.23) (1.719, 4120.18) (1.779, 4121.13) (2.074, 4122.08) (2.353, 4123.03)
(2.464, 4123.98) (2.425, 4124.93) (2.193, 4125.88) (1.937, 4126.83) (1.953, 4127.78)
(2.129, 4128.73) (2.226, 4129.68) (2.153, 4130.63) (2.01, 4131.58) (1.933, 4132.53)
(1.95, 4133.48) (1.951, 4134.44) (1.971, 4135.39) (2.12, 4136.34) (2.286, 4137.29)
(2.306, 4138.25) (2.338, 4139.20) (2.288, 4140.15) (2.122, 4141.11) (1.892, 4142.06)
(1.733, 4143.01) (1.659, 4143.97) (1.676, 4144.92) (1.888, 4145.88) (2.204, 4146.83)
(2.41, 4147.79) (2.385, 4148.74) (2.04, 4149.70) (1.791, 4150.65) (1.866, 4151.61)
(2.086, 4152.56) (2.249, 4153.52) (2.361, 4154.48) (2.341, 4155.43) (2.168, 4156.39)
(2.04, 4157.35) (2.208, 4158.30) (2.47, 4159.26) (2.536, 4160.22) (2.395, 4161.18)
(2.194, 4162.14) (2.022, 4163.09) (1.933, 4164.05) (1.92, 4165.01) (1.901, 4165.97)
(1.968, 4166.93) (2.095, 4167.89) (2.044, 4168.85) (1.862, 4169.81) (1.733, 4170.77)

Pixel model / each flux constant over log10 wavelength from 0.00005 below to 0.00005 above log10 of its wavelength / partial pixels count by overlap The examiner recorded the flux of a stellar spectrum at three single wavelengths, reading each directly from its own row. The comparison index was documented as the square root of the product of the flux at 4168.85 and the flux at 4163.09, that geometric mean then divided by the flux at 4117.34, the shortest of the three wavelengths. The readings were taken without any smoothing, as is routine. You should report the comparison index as 0.98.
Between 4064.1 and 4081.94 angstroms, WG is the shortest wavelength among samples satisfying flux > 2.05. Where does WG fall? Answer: 4079.59 angstroms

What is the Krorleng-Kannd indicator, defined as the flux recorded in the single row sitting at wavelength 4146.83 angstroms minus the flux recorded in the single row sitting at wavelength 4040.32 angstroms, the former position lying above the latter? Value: 0.30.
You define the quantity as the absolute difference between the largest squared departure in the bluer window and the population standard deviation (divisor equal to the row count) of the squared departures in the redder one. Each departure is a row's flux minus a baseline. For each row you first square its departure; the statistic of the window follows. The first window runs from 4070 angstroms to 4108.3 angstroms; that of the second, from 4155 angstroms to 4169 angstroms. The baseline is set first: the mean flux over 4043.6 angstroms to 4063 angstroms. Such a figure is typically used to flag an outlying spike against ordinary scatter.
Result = 0.29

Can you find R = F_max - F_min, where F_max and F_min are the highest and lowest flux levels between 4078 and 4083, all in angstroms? 0.55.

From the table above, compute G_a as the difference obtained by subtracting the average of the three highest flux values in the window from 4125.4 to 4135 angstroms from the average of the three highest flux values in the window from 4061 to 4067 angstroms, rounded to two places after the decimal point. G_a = -0.37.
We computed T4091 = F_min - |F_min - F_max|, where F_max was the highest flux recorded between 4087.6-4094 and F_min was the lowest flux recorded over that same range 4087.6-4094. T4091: 1.69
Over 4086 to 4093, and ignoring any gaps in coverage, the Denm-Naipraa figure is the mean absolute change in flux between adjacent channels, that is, 0.084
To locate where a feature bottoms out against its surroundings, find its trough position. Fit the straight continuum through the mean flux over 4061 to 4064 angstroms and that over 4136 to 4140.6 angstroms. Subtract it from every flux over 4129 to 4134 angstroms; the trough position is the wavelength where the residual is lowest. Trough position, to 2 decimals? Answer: 4132.53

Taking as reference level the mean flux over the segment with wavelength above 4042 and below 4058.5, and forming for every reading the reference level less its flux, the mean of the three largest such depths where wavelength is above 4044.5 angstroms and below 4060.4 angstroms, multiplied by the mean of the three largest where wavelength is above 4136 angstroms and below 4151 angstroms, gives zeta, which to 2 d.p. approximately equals 0.13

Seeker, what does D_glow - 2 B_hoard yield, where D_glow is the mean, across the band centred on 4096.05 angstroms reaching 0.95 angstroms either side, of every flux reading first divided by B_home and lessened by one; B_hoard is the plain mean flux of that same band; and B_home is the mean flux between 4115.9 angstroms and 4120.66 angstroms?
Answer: -4.38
